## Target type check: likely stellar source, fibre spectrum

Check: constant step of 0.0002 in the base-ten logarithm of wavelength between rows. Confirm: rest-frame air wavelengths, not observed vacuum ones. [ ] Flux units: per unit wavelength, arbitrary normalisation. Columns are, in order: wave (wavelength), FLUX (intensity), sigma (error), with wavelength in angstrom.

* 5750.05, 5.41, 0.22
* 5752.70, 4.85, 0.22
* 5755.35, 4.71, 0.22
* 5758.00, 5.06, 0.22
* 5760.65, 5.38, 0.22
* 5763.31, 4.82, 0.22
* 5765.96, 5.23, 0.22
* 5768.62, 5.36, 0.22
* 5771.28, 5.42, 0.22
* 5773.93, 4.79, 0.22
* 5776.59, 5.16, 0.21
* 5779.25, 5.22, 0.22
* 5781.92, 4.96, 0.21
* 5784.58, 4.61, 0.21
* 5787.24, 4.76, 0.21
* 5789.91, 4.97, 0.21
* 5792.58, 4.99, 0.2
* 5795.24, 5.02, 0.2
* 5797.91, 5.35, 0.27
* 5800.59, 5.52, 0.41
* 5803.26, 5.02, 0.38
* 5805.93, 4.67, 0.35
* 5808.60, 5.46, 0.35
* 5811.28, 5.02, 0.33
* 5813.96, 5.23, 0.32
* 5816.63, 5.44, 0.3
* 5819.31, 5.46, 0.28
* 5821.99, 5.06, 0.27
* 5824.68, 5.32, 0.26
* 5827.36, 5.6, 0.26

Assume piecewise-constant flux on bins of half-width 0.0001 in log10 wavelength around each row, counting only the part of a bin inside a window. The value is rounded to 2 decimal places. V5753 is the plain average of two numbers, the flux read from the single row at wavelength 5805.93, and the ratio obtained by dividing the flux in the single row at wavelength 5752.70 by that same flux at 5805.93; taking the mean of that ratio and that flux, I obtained 2.85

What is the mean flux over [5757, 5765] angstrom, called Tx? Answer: 5.1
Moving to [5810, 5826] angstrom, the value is 5.3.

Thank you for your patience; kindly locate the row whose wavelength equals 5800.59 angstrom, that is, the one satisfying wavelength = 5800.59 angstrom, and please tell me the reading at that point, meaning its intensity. 5.52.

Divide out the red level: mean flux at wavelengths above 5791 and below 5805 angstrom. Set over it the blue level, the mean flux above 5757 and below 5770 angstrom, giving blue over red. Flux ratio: 1.00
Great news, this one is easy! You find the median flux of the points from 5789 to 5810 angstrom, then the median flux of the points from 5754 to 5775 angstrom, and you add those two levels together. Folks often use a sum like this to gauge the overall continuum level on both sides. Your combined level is 10.2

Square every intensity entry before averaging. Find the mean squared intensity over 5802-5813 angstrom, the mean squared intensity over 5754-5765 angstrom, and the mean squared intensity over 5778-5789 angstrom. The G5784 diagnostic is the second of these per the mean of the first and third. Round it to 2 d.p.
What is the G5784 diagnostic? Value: 1.01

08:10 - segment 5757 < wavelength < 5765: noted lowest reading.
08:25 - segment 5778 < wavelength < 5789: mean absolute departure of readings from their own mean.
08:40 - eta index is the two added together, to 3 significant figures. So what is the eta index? 5.02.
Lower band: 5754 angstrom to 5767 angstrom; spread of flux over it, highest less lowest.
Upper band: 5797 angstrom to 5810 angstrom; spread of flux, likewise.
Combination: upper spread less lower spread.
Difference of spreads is 0.2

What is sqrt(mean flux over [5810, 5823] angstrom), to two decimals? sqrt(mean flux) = 2.29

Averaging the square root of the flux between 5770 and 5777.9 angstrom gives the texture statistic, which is 2.26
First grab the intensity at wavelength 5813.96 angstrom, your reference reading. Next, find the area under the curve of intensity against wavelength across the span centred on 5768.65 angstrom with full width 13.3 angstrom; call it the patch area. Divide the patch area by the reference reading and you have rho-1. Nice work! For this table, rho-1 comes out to 13.0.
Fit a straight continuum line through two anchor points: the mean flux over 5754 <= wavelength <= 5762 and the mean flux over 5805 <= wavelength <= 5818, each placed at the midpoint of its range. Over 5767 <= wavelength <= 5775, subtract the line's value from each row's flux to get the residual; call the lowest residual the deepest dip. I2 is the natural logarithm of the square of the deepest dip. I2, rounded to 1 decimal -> -2.4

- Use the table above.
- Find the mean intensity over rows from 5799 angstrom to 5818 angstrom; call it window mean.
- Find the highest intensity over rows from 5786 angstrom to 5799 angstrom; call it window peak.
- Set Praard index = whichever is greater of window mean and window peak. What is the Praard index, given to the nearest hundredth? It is 5.35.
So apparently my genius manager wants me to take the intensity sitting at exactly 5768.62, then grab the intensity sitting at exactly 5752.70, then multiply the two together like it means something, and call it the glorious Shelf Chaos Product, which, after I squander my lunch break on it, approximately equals 26.0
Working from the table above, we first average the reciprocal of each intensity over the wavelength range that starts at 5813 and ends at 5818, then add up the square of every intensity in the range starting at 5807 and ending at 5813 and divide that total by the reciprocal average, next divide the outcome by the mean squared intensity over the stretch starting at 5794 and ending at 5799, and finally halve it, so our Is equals 5.5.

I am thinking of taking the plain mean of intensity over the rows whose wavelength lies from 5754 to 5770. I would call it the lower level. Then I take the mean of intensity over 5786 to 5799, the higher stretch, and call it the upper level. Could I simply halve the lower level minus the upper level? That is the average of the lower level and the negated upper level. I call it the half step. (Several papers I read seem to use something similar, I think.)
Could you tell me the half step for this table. 0.04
